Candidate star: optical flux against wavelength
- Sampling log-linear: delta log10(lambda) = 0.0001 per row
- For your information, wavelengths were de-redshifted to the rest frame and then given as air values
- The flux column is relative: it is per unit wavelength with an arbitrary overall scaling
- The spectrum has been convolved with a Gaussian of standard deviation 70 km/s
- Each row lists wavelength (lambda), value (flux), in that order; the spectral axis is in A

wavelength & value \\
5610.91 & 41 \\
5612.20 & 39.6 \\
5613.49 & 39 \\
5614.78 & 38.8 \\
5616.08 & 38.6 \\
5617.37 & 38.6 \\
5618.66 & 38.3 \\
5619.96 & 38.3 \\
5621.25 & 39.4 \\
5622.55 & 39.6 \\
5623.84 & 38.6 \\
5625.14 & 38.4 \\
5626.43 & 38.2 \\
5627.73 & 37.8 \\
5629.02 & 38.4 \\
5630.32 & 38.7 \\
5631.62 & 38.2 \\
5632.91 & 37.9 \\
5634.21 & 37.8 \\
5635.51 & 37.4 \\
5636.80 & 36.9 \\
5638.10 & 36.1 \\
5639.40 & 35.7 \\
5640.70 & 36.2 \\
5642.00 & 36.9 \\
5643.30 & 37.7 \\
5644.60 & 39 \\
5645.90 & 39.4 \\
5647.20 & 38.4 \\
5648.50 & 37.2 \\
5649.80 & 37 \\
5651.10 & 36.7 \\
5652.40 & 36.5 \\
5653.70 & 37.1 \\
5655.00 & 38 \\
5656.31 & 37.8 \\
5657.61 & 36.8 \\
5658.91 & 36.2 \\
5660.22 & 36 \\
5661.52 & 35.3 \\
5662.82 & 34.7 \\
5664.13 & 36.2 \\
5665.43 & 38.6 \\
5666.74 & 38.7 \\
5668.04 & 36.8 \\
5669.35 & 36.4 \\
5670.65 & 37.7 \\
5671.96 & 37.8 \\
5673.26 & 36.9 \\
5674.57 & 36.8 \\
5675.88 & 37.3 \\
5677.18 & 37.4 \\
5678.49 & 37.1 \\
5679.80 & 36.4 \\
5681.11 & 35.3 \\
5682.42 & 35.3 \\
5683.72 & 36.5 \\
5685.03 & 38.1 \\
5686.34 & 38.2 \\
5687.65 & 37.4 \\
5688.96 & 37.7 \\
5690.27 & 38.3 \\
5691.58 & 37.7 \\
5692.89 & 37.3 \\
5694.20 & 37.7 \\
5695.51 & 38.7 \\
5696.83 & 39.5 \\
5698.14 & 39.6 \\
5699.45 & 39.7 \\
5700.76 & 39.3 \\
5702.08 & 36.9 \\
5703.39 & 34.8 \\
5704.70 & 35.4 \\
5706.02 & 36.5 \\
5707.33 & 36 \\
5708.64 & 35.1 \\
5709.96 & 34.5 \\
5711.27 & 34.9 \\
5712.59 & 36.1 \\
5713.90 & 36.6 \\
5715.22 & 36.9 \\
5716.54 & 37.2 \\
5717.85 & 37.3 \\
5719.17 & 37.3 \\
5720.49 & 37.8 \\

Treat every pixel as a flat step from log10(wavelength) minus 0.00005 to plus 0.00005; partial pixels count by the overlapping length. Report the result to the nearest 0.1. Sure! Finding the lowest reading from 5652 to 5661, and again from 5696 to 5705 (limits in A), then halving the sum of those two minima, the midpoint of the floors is 35.4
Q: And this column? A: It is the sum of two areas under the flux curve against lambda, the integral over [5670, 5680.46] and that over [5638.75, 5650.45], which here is 827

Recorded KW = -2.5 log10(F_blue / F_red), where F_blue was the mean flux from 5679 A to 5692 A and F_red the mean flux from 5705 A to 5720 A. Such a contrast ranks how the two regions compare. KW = -0.026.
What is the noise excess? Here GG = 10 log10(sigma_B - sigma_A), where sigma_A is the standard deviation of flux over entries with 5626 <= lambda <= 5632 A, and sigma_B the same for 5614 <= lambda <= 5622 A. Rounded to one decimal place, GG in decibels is -11.0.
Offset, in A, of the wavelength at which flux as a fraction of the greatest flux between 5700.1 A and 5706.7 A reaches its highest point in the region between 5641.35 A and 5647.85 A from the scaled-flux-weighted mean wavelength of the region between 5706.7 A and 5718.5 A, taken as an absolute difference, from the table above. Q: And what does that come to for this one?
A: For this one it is 66.8 A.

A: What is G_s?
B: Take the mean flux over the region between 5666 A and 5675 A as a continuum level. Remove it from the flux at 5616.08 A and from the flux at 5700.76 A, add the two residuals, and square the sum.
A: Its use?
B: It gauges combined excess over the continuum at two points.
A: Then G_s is 11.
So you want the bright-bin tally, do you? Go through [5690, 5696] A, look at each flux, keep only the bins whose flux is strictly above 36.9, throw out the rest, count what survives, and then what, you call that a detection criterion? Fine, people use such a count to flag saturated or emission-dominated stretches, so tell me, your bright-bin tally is 5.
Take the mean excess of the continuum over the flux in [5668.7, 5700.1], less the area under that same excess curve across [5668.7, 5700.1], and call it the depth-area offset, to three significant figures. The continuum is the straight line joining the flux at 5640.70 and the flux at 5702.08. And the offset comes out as 25.4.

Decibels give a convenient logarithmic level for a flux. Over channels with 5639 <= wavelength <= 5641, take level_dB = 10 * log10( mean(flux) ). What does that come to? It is 15.6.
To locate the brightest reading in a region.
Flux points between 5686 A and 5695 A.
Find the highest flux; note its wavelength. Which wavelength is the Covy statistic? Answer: 5690.27 A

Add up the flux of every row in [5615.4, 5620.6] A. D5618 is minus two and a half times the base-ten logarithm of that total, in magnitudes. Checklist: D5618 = -5.467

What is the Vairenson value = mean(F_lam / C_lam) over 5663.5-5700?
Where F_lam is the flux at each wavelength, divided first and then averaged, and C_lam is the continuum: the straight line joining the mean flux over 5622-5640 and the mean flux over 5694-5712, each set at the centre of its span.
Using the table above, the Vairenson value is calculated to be 1.01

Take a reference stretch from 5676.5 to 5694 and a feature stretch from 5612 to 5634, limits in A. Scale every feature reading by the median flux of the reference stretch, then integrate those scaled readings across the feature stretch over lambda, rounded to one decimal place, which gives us 22.7 A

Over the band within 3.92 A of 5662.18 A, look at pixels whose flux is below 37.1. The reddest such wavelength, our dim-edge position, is 5664.13 A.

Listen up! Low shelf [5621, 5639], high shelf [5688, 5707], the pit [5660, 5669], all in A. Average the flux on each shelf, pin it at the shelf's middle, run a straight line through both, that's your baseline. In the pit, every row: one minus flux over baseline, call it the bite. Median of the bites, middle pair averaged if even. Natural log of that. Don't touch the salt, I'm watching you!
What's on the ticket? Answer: -3.1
